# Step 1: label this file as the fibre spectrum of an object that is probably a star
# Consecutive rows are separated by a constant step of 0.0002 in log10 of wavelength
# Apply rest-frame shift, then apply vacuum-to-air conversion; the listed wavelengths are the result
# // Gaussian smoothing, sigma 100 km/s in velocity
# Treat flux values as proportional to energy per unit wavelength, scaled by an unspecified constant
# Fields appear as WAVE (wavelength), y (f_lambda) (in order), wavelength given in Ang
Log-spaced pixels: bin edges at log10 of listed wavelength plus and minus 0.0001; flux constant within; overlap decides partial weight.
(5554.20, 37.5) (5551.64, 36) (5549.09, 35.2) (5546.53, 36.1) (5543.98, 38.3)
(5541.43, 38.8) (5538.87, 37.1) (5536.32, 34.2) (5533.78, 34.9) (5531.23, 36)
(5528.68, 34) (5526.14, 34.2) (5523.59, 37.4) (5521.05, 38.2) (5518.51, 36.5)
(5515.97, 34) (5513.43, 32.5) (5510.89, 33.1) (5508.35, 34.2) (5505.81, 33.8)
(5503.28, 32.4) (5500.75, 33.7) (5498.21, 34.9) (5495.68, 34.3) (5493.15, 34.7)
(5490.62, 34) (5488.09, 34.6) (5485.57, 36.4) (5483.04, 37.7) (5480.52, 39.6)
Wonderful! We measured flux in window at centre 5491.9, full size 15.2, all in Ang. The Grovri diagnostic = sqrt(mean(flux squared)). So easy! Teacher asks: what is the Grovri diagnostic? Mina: 34.8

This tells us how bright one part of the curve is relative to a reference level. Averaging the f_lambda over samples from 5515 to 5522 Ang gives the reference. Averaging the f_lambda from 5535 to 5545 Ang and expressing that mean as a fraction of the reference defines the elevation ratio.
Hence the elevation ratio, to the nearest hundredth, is 1.02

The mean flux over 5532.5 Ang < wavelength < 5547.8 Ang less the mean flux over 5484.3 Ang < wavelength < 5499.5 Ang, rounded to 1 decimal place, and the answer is 1.8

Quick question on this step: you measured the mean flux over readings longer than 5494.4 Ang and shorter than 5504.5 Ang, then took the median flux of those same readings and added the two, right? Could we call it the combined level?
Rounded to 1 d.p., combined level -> 67.8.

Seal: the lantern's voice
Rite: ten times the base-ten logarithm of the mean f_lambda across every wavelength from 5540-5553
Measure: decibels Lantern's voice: 15.7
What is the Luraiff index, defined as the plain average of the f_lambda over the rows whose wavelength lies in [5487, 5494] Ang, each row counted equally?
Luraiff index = 34.4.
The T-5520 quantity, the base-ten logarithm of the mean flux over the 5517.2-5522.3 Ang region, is 1.57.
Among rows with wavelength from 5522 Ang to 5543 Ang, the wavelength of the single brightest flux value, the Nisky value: 5541.43 Ang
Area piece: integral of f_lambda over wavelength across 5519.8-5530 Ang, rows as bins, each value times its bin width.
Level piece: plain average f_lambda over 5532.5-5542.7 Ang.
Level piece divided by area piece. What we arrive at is 0.099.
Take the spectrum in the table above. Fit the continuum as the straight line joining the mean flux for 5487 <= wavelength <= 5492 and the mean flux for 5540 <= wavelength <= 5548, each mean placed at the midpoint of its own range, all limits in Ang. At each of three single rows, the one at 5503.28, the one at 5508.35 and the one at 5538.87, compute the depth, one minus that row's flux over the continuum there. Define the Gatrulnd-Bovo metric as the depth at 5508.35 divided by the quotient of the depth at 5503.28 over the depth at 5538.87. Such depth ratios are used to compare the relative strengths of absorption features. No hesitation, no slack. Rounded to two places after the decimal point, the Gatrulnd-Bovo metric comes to 0.00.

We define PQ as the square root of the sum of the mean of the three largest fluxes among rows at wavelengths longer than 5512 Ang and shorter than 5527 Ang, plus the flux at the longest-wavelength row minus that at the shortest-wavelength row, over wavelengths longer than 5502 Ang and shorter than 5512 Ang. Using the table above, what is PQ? 6.17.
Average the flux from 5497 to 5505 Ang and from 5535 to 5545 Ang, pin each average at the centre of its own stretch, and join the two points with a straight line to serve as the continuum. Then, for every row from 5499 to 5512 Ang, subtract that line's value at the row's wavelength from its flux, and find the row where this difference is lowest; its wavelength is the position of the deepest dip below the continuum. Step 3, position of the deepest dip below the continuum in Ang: 5503.28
